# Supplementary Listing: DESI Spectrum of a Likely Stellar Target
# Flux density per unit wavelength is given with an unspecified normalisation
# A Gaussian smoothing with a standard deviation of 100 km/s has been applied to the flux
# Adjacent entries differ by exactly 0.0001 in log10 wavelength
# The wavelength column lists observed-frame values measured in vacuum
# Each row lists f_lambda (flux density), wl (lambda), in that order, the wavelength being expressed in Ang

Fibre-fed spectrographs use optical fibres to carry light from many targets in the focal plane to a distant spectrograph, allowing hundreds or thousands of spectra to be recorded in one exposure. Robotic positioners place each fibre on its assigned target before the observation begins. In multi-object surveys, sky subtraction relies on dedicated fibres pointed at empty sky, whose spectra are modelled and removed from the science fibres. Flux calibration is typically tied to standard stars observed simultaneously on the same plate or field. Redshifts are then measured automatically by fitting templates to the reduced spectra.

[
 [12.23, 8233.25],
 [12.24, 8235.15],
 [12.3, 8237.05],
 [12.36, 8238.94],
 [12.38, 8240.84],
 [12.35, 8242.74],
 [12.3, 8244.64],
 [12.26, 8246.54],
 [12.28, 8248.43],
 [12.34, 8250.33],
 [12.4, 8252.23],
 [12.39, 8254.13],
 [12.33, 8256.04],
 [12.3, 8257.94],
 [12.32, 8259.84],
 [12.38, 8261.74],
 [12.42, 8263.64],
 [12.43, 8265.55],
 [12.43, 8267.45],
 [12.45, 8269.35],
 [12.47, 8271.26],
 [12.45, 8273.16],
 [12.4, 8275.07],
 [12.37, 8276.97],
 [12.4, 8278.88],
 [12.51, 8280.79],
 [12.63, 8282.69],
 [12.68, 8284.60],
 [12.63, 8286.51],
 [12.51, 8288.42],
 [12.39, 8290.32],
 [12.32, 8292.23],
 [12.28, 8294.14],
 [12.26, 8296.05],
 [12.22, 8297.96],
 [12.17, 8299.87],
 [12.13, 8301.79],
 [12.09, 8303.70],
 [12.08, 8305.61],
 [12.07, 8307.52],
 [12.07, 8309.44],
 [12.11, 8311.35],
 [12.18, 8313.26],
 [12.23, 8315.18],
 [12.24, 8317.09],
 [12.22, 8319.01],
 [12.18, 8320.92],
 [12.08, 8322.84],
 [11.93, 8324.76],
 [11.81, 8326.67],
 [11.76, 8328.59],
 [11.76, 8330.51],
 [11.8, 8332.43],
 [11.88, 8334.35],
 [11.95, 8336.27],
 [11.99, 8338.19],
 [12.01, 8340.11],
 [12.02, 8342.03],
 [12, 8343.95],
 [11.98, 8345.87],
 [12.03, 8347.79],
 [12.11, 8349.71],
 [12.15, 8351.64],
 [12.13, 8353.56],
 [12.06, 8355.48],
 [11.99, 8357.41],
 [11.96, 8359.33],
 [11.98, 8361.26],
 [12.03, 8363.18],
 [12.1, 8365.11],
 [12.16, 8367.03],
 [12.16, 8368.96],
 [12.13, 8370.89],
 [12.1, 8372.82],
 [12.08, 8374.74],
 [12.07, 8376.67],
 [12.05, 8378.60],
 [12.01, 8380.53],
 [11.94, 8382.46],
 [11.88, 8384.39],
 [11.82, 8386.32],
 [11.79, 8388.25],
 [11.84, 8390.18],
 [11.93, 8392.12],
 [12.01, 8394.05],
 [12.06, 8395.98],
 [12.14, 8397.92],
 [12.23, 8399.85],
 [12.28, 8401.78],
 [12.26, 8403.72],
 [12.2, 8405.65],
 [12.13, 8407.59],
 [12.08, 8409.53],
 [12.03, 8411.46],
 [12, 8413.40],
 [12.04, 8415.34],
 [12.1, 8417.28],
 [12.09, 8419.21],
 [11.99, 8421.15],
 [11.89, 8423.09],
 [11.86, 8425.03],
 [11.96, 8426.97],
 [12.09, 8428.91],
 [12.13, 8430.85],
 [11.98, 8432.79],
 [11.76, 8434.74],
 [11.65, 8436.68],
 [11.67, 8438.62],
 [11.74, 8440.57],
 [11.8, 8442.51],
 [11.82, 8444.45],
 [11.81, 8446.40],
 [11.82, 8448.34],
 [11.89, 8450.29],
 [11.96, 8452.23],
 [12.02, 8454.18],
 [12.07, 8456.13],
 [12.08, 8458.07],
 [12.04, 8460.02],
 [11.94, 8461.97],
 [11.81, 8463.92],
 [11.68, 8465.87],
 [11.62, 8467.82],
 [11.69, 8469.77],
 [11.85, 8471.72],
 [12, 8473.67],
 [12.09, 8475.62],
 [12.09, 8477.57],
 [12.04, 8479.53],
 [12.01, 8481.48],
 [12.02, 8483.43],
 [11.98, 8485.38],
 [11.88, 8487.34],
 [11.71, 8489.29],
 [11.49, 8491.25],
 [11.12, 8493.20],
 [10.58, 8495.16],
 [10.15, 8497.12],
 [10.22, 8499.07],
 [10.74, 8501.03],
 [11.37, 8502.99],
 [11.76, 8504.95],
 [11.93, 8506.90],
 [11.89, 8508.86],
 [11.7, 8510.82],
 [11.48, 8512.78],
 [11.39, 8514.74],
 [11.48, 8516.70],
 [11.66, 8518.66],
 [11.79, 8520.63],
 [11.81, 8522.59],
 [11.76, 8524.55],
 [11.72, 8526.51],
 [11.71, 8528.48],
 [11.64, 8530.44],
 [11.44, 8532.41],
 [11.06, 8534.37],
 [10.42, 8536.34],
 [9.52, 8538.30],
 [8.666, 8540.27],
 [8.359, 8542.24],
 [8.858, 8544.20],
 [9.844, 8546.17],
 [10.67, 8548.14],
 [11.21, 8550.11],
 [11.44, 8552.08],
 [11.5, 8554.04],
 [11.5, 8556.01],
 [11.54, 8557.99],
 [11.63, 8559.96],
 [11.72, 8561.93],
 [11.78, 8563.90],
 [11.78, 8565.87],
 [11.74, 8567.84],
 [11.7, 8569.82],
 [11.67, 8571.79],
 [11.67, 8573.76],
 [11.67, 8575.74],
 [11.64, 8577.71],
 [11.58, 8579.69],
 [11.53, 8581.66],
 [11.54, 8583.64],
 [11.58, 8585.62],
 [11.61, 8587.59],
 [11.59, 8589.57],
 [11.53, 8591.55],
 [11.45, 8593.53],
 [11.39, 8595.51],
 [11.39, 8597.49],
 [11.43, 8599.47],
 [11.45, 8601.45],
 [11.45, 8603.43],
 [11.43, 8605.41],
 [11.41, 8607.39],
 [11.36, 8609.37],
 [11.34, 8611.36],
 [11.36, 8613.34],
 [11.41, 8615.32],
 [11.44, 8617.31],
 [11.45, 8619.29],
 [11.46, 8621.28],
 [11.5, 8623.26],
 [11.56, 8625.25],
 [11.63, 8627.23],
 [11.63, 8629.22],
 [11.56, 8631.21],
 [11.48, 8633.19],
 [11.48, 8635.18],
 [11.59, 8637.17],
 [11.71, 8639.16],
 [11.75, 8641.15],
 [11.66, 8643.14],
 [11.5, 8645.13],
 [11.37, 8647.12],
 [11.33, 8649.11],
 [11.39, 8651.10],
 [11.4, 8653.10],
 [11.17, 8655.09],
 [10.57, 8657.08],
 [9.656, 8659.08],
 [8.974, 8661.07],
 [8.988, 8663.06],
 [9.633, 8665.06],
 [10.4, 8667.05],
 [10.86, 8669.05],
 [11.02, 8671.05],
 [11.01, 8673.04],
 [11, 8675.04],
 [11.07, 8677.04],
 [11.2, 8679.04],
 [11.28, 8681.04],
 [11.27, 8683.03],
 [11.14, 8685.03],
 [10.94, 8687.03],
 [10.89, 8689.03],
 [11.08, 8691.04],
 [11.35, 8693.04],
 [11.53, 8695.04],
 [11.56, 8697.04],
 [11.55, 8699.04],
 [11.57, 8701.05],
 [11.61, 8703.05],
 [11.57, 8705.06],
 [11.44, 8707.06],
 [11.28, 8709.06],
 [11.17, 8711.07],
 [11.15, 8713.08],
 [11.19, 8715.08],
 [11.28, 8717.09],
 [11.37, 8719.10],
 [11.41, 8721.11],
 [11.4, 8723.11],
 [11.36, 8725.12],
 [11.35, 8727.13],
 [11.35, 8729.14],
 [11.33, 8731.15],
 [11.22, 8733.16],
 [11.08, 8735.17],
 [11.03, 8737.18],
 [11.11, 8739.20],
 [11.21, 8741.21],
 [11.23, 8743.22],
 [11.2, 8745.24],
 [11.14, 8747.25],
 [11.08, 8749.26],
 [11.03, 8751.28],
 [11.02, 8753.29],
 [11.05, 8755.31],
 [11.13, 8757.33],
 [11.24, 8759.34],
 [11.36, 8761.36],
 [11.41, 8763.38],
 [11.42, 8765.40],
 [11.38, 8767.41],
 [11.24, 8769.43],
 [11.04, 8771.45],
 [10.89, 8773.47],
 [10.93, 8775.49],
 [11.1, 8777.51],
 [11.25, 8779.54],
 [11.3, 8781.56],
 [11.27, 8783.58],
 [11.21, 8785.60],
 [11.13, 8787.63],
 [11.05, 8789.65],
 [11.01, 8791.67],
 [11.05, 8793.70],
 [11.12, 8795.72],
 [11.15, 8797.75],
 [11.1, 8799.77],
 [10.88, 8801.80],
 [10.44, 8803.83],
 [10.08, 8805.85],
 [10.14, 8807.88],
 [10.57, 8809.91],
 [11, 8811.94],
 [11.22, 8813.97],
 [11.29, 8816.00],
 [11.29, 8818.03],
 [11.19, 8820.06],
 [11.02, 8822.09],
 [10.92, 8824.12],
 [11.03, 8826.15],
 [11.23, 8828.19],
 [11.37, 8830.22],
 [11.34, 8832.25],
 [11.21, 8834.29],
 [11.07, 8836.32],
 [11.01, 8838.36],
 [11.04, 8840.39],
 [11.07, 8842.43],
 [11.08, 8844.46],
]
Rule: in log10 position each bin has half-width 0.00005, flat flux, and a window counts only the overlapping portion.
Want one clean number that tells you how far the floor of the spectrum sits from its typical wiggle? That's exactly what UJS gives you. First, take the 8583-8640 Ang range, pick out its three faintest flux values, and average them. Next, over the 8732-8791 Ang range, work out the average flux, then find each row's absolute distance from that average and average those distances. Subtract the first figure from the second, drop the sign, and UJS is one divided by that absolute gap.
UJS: 0.0890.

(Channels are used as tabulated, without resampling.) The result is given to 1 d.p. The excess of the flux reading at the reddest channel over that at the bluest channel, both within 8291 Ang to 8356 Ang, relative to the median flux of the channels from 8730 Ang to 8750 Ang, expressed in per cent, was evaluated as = -2.3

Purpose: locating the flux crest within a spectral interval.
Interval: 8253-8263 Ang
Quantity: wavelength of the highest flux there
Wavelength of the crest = 8254.13 Ang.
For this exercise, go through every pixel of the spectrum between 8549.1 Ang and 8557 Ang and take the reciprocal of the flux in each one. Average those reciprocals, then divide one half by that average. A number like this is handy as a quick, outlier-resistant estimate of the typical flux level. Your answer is 5.7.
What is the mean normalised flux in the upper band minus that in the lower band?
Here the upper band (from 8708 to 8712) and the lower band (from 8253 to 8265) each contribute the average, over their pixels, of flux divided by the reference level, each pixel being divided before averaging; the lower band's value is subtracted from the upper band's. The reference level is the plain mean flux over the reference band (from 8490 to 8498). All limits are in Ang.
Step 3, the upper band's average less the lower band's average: -0.10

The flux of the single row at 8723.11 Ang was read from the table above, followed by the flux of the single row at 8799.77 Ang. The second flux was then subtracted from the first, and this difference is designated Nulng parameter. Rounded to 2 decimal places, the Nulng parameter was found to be 0.30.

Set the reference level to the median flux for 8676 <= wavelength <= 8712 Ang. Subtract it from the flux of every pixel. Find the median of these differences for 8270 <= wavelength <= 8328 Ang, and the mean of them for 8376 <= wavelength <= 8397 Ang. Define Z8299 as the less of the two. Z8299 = 0.7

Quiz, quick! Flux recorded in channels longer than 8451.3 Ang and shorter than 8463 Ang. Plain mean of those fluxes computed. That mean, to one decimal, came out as 12.0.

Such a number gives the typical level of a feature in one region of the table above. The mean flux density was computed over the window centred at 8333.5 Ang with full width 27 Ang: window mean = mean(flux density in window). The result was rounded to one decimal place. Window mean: 11.9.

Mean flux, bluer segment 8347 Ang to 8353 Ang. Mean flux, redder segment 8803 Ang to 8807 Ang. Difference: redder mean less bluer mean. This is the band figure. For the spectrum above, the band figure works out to -1.8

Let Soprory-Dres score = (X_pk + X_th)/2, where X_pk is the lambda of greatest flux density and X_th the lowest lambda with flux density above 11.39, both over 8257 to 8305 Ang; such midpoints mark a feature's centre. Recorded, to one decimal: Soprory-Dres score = 8271.3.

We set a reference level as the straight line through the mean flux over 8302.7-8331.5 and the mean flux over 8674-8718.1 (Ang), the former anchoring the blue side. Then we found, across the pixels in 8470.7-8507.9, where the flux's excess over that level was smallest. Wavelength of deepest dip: 8497.12 Ang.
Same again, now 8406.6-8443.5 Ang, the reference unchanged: 8436.68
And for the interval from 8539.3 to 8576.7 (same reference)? 8542.24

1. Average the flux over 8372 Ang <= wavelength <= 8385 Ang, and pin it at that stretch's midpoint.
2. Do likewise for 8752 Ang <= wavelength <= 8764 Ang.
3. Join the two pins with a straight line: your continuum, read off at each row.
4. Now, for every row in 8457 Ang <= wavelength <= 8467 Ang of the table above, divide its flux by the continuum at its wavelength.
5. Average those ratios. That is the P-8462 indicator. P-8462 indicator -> 1.01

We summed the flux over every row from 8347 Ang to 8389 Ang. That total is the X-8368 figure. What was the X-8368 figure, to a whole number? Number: 265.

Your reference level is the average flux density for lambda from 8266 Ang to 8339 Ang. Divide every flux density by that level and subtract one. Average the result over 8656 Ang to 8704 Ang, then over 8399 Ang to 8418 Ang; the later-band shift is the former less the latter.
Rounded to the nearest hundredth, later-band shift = -0.11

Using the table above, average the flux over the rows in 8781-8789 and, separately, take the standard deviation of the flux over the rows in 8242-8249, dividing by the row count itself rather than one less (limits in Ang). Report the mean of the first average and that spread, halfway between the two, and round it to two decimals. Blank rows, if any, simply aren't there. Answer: 5.63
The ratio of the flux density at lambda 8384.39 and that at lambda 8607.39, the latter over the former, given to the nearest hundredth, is 0.96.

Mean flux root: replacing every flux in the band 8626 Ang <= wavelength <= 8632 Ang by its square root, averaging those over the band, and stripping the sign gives 3.407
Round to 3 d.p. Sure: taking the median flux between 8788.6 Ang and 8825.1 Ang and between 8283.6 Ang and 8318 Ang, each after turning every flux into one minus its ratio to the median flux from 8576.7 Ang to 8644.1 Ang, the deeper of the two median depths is 0.040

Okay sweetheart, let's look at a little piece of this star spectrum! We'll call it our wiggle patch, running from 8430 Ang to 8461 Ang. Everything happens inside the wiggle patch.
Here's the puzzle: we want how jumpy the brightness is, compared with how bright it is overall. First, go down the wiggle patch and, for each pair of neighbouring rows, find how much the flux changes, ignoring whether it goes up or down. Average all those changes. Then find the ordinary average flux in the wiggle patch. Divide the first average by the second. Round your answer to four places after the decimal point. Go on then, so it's 0.0054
